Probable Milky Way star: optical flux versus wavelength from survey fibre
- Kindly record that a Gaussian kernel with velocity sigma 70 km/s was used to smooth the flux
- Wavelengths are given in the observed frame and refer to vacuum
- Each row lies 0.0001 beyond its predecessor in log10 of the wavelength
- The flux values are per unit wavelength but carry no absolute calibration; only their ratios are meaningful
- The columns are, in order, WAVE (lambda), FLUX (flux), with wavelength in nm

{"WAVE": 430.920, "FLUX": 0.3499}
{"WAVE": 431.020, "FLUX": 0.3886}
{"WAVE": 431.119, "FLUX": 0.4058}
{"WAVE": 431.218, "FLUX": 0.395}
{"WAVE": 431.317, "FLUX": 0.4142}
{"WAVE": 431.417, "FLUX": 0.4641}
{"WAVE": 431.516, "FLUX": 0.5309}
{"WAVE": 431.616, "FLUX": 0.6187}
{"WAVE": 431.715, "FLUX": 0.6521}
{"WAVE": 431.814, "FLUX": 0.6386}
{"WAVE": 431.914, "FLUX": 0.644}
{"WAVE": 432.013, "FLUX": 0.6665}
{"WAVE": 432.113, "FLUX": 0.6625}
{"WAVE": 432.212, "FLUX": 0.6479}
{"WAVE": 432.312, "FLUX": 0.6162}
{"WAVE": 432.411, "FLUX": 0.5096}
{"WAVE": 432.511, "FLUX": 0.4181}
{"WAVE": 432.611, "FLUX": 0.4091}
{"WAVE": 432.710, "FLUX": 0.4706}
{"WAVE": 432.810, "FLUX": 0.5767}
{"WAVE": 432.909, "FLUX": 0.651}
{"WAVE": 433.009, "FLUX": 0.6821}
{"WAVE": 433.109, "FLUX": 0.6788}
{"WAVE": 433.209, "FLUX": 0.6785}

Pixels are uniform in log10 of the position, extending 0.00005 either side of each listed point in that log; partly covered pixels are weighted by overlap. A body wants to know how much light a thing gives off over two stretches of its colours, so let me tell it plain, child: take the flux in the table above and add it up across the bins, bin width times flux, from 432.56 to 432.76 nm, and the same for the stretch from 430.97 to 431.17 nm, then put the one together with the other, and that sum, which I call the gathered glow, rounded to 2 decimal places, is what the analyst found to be 0.17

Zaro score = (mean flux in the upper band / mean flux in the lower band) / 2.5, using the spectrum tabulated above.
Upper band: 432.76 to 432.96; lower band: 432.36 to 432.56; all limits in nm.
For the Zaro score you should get 0.53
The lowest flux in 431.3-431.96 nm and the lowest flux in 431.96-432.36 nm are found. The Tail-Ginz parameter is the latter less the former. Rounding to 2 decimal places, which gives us 0.20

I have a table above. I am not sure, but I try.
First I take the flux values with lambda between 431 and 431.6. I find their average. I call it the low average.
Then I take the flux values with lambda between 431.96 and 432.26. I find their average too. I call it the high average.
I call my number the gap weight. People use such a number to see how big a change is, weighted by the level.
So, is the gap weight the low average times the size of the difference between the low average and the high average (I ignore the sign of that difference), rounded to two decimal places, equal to 0.10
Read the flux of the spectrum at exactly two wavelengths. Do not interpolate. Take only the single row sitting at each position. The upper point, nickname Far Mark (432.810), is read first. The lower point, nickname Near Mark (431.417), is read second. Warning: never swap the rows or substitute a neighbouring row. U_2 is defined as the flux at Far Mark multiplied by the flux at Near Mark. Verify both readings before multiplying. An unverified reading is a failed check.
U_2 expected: 0.27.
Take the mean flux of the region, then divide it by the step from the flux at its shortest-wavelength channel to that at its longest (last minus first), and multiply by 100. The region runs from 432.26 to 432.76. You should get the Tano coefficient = -333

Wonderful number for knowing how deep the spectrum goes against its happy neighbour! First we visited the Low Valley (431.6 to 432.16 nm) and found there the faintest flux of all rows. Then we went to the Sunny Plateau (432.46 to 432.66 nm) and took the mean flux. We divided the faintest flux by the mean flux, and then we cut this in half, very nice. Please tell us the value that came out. 0.75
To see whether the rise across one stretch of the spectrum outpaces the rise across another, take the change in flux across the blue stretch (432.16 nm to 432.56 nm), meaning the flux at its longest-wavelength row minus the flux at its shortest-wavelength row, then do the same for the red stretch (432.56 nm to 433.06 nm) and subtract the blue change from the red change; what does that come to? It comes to 0.5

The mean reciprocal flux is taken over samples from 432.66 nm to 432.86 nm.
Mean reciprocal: 1.9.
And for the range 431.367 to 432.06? 1.7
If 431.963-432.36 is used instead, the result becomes 1.5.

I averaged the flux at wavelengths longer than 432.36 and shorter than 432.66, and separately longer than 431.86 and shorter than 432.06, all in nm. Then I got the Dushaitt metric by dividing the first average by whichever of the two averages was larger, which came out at 0.7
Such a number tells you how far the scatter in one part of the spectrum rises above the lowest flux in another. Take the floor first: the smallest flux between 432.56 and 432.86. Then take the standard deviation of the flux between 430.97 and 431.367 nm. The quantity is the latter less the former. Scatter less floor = -0.40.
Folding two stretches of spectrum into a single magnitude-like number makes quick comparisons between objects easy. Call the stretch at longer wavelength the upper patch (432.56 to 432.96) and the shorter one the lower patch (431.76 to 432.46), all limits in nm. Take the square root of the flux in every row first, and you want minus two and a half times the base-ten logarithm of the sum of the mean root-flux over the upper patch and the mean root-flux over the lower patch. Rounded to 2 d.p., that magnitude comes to -0.45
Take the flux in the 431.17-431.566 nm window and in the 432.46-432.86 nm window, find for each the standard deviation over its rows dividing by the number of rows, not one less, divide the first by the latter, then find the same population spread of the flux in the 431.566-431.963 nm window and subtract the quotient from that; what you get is -0.78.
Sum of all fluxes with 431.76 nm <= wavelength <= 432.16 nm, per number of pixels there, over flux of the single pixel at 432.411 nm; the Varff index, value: 1.28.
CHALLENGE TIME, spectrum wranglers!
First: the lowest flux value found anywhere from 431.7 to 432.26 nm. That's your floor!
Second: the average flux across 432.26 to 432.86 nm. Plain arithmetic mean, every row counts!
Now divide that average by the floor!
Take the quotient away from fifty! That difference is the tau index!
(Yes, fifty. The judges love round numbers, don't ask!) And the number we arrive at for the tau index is 49.2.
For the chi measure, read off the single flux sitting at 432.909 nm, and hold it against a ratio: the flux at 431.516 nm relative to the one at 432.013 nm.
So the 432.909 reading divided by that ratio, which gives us 0.82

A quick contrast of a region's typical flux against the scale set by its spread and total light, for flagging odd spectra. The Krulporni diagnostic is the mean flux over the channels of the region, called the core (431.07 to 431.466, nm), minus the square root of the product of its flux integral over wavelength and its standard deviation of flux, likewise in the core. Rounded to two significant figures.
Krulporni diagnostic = 0.35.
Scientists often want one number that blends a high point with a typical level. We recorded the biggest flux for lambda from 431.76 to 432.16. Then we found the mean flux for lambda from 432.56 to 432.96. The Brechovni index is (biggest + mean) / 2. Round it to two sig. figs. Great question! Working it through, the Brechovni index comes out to 0.60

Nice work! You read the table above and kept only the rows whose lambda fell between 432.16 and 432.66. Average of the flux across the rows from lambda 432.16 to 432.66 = 0.52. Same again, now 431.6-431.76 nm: 0.64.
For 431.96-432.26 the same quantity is 0.66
